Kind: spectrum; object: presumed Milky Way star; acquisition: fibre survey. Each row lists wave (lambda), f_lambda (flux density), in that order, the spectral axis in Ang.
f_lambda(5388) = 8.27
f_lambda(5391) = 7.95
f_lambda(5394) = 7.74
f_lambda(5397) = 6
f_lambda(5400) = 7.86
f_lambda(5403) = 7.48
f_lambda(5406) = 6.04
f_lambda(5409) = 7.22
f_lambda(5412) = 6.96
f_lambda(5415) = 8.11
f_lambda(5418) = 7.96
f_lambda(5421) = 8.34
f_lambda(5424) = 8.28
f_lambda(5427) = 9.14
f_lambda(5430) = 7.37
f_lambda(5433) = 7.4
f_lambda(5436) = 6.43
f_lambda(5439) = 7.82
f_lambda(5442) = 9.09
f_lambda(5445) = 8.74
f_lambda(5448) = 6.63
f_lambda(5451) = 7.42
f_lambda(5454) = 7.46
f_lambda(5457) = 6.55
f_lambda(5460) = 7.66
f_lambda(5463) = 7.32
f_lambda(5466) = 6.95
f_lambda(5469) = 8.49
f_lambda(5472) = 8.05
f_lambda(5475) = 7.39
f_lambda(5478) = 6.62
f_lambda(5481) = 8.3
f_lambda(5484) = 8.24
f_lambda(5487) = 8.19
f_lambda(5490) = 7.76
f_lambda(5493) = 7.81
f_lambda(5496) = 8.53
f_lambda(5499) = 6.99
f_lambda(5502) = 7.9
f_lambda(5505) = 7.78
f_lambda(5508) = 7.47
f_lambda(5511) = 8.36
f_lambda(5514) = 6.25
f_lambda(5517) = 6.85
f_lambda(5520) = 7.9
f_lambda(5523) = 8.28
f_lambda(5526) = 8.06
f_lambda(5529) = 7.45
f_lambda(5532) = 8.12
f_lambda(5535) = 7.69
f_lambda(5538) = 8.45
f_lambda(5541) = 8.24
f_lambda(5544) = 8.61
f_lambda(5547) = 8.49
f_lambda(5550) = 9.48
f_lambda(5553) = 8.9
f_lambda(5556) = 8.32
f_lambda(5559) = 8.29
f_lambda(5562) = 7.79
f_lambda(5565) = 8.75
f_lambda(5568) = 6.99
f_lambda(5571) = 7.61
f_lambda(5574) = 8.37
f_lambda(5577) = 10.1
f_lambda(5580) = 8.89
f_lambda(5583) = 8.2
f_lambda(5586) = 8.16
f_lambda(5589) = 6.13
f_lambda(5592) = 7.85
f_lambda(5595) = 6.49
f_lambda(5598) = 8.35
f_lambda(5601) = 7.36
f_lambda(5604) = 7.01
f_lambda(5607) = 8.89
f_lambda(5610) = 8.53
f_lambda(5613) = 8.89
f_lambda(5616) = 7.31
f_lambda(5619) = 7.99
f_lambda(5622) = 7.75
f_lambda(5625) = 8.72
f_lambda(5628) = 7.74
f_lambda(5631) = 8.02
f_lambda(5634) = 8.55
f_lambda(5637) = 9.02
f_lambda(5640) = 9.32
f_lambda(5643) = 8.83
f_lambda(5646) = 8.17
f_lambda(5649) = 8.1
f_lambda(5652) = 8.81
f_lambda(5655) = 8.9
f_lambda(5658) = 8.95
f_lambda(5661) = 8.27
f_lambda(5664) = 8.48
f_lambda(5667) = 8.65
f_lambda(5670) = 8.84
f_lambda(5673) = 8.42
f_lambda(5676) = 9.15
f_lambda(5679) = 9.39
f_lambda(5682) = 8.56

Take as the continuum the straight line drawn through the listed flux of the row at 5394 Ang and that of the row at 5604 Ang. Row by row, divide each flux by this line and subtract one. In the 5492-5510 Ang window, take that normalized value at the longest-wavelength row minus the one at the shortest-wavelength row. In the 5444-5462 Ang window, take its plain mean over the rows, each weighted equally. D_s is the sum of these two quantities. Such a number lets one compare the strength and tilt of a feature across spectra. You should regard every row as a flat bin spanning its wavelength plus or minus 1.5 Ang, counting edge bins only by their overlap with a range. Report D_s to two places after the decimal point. -0.06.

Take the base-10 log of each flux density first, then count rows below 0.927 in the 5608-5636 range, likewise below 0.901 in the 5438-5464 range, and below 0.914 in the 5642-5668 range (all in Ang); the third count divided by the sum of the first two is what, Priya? 0.2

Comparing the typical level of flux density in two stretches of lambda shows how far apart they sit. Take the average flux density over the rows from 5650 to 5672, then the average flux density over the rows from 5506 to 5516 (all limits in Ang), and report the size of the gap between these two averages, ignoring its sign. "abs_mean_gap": 1.3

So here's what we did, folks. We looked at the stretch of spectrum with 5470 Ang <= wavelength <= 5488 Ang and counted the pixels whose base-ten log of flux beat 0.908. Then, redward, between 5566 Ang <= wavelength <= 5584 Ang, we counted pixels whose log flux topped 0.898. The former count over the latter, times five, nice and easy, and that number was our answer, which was 4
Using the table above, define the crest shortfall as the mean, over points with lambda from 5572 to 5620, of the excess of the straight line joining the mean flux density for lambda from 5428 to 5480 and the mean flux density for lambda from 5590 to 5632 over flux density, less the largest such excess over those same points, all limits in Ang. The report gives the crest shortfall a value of -1.88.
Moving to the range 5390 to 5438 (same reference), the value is -1.47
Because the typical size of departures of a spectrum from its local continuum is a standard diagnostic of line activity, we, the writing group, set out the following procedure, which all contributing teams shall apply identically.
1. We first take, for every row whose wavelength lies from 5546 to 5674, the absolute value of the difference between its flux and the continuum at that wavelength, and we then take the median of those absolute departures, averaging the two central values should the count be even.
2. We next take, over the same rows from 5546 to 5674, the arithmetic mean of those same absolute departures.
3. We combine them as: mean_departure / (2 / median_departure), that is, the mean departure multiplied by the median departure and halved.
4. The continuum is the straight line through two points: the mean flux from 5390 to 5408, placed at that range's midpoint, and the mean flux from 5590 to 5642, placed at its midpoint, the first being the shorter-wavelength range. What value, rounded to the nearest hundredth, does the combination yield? 0.16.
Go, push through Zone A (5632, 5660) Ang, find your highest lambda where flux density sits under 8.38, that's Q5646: 5649 Ang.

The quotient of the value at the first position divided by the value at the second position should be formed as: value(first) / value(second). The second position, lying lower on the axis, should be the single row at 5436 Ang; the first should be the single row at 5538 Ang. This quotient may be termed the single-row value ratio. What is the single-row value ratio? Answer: 1.31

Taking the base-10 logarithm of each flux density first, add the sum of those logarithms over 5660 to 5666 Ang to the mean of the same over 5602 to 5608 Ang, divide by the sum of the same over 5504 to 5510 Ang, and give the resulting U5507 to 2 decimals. 1.55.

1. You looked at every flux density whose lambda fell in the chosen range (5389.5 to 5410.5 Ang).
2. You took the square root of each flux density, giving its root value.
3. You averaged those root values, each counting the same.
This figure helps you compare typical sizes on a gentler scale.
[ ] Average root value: 2.68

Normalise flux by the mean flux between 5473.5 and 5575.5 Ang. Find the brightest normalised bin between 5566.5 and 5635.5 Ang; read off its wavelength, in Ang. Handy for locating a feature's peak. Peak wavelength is 5577 Ang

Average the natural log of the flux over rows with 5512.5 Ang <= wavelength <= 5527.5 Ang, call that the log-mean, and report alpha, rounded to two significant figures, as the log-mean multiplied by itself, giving 4.0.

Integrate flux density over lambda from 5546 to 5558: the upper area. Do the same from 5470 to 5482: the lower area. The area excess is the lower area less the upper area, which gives -14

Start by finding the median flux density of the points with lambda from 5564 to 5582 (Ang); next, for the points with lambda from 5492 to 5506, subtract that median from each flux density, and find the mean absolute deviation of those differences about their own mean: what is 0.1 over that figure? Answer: 0.30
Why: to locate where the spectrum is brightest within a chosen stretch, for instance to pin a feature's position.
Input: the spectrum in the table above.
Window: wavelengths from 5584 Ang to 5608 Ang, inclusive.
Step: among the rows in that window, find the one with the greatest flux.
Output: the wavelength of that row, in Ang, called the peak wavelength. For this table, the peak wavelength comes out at 5607 Ang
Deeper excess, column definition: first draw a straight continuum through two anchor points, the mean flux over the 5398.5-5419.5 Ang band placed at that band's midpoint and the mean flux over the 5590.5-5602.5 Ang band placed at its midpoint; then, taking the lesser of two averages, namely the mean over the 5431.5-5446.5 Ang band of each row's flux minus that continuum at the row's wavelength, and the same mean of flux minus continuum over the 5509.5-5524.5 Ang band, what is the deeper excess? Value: 0.1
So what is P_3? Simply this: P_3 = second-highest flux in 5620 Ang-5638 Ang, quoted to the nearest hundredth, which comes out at 8.72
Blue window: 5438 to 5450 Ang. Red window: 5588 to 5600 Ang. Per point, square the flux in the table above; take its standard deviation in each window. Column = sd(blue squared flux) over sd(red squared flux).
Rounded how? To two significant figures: 1.1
